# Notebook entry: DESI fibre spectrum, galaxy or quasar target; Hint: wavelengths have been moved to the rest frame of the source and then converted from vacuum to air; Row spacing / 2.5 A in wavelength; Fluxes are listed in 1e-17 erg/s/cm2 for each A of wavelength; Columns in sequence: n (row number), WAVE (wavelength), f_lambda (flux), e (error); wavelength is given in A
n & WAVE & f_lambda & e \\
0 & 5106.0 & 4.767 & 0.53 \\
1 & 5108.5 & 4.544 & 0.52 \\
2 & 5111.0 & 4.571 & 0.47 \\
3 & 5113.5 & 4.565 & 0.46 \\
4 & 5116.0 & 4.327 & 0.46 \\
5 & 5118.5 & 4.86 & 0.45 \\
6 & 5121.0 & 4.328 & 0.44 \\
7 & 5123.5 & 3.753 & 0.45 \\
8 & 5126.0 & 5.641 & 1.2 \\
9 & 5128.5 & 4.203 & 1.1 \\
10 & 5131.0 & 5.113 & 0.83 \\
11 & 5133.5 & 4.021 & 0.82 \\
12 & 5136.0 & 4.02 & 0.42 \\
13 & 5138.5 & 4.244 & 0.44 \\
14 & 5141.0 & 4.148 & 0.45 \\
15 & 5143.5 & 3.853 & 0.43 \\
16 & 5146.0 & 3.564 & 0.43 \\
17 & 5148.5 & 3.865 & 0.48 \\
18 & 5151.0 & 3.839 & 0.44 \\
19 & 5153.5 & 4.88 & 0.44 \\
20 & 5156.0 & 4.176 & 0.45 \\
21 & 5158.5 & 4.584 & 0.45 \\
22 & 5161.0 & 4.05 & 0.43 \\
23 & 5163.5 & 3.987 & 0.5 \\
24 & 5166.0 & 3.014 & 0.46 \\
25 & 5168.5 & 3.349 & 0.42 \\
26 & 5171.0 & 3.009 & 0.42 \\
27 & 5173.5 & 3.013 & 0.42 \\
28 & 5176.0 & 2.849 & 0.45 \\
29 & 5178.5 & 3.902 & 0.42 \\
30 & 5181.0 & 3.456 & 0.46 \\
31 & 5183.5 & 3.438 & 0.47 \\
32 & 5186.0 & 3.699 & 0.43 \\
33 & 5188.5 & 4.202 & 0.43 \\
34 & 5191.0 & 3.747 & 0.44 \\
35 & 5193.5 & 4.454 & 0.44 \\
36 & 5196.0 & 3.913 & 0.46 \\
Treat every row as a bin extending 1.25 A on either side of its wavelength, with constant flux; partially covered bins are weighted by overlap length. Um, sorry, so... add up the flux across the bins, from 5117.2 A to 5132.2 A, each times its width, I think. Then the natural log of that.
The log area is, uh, 4.2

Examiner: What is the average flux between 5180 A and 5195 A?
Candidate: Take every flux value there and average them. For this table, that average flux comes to 3.8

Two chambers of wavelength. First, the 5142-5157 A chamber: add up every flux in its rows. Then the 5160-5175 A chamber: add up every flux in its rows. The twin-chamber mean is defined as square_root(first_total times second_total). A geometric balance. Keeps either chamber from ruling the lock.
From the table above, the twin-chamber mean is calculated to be 22.2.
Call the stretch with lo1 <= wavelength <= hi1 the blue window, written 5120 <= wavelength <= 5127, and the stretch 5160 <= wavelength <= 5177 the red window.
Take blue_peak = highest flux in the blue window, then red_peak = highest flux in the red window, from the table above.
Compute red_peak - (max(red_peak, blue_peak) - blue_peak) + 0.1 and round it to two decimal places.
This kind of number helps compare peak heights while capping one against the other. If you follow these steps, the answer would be 4.15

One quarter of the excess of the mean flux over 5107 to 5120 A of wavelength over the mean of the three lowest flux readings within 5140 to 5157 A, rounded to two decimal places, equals 0.21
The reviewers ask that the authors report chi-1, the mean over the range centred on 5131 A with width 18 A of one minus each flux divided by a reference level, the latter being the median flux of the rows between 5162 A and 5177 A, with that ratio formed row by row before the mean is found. -0.47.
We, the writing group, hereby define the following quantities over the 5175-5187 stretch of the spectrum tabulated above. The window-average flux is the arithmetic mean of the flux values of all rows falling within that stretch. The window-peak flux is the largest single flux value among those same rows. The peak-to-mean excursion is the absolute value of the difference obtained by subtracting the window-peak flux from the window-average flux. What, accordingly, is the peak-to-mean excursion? 0.4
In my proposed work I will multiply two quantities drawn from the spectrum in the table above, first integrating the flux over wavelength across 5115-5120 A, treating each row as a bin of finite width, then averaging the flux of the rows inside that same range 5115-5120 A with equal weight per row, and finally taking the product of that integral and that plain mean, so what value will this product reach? 106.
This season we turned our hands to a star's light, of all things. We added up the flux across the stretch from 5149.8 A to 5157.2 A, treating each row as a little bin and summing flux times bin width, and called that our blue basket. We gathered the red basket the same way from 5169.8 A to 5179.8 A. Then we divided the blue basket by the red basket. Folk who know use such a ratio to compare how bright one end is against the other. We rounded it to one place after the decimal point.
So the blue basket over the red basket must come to 1.0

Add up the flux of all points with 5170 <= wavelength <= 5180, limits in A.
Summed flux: 13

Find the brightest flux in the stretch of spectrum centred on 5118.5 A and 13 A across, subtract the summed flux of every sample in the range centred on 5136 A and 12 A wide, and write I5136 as -16.7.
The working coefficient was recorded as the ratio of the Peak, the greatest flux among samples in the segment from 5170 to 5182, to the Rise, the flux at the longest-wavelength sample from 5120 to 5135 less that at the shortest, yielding -13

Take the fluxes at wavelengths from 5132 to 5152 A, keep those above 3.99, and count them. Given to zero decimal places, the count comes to 4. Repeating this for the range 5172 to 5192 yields 1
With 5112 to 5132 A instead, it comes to 7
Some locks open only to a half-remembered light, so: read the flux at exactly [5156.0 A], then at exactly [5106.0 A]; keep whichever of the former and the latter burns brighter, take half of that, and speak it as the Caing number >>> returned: 2.38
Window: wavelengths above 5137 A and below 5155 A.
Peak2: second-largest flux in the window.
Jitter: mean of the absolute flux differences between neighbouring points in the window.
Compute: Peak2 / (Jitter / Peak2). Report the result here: 53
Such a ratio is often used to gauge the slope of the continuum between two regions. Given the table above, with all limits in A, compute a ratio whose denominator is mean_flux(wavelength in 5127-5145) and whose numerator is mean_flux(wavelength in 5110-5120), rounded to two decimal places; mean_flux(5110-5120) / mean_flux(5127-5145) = 1.08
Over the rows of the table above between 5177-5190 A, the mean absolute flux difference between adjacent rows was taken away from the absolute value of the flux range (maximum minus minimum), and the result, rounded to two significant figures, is 0.46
